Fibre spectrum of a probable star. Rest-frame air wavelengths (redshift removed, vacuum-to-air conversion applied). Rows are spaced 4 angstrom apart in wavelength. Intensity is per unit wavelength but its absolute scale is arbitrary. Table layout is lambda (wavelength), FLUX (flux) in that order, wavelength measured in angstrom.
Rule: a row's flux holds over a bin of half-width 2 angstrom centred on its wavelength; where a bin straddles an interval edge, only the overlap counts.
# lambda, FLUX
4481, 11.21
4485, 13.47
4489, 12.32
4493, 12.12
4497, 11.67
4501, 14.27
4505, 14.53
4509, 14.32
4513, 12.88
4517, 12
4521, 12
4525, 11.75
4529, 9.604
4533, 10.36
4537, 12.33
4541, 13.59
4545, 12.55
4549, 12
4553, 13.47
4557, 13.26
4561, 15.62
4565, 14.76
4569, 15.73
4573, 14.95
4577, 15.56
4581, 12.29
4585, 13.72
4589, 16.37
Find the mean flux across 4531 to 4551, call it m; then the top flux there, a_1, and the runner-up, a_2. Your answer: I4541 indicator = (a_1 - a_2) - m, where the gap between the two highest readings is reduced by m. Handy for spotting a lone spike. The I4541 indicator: -11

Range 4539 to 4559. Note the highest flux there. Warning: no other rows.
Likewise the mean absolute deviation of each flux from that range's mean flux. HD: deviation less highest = -13.0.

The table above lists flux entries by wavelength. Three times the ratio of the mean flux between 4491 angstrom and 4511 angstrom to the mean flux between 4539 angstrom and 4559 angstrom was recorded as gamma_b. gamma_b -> 3.09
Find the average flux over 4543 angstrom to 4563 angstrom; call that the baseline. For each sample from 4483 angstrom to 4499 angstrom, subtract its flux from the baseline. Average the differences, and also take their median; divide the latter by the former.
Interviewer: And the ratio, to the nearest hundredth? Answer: 1.18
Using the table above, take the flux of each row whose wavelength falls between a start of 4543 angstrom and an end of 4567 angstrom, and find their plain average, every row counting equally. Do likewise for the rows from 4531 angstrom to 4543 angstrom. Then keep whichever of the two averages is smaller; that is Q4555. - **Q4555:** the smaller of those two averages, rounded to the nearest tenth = 12.1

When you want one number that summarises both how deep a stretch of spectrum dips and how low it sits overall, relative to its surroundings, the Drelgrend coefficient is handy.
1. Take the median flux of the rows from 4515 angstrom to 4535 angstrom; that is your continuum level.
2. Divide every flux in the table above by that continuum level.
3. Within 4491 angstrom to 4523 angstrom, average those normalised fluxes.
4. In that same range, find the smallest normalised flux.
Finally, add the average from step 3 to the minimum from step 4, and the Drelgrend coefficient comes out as 2.10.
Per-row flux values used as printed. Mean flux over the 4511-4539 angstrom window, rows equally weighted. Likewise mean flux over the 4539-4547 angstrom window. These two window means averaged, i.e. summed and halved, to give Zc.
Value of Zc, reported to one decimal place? 12.3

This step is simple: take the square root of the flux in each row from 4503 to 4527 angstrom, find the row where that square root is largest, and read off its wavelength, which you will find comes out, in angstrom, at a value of 4505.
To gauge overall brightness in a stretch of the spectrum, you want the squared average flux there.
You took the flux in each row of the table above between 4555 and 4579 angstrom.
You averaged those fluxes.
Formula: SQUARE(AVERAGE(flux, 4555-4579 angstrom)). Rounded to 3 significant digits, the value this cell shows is 224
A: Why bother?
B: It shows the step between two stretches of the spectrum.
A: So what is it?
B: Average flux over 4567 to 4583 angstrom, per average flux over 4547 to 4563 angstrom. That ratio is 1.1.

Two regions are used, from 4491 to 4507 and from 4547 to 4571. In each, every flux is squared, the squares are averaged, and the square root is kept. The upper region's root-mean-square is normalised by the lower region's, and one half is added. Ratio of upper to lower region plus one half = 1.58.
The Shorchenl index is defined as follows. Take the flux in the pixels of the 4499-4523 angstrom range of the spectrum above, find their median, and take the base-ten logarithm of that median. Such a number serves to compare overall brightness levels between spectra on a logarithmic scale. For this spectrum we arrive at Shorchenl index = 1.13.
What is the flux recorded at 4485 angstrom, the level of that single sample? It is 13.47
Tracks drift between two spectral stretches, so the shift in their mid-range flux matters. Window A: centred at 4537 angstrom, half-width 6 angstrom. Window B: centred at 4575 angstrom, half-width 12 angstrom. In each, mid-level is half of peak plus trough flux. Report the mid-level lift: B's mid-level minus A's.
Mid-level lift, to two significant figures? 2.0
